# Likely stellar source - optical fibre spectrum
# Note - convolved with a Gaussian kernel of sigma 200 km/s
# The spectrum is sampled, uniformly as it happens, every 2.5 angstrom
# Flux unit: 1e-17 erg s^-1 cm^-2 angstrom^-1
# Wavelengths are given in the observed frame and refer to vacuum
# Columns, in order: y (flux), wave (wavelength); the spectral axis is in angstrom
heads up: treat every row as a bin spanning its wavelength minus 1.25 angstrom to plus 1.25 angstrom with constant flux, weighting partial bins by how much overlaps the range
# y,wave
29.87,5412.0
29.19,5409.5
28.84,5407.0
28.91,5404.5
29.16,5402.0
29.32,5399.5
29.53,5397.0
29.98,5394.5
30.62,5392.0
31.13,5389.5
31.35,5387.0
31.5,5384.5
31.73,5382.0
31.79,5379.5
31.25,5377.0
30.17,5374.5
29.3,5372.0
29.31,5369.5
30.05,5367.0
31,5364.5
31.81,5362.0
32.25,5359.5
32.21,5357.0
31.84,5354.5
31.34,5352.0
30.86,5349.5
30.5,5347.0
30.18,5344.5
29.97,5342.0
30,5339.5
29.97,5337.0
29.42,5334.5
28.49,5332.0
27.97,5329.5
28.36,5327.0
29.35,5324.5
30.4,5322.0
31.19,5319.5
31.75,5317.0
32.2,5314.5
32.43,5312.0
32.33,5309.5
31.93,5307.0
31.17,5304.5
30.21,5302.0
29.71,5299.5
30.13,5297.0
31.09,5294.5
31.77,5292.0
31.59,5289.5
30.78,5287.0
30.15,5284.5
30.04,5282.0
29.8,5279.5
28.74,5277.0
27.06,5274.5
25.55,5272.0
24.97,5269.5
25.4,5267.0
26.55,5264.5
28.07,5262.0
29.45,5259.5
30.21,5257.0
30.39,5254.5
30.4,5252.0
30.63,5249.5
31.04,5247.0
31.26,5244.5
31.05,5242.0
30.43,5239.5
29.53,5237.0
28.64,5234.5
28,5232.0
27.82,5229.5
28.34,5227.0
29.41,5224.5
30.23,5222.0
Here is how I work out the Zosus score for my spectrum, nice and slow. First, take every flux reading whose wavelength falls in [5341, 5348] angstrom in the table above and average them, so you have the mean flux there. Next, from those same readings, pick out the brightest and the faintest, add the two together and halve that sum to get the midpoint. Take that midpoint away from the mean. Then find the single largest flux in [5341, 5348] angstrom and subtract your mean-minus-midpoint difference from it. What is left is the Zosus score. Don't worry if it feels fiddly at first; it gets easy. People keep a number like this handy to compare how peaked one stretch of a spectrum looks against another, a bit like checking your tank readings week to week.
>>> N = 30.5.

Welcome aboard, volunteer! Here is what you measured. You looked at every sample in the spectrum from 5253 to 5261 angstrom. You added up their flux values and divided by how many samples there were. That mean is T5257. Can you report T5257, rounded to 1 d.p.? 30.0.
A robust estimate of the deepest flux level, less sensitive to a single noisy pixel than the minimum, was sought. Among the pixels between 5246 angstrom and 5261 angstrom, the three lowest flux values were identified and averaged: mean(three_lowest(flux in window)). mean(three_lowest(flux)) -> 30.0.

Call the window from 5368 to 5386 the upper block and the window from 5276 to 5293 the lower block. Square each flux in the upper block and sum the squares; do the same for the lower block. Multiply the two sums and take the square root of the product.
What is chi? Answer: 6547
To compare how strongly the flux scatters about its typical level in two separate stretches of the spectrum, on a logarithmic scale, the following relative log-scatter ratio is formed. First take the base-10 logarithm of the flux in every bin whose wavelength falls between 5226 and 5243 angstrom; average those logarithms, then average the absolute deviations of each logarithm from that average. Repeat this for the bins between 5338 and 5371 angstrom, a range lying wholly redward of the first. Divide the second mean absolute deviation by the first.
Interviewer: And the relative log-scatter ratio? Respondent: 0.73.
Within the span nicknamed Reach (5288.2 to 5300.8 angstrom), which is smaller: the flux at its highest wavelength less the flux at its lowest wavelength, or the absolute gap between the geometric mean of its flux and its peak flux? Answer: -1.9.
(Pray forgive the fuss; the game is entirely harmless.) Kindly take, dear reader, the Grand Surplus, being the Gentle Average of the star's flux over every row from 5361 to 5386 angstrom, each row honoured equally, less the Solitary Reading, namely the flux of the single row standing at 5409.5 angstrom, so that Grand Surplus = 1.6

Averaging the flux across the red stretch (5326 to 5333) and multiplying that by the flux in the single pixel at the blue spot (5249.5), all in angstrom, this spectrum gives 866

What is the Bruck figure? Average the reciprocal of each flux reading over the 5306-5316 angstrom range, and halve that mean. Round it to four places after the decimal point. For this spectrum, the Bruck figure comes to 0.0155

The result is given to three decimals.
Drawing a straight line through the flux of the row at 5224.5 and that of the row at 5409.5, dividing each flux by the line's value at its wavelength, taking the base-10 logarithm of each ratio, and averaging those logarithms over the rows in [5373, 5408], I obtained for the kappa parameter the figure 0.017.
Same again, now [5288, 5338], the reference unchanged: 0.018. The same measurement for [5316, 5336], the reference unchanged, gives 0.004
